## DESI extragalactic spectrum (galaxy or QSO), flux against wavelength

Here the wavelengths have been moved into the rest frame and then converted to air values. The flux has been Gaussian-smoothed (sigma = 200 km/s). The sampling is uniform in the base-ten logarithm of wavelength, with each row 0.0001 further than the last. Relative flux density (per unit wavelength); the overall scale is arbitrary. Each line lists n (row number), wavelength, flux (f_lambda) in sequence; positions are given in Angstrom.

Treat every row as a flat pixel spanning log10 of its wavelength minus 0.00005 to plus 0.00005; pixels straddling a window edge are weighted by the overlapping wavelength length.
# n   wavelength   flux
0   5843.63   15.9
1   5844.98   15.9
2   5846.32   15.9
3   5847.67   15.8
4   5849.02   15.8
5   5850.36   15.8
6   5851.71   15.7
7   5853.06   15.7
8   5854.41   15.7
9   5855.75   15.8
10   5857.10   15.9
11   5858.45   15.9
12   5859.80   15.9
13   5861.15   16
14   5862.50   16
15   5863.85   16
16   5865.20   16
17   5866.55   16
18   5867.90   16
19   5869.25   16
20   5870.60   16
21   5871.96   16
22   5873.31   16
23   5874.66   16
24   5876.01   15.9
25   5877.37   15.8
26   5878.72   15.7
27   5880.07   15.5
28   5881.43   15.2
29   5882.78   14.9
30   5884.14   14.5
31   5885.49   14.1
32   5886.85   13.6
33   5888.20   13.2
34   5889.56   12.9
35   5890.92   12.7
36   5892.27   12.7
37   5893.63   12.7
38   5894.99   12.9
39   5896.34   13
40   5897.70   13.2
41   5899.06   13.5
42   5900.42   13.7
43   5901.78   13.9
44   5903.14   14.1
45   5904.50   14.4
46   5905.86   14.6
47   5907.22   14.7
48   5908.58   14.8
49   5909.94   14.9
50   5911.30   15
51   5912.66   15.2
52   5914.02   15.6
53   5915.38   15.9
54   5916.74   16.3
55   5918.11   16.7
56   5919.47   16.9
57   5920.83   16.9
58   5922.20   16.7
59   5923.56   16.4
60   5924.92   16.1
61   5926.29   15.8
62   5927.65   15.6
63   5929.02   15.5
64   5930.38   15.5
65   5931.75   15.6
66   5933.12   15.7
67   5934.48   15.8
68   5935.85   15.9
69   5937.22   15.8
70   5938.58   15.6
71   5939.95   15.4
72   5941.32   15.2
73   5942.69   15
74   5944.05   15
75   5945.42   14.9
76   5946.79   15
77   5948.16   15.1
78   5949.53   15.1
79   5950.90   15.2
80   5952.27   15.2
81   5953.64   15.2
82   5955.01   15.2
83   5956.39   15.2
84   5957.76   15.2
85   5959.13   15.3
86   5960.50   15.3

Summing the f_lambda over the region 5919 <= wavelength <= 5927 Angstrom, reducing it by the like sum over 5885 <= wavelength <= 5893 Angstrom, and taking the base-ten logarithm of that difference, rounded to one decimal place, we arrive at 1.3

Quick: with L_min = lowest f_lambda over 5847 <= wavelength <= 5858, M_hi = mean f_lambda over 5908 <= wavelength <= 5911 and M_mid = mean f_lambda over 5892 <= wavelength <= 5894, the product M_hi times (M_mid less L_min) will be -45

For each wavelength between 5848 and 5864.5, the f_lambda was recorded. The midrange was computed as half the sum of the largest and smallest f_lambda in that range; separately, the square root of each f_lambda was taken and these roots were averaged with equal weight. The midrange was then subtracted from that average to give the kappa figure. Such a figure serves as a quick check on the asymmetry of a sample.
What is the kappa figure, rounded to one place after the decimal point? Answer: -11.9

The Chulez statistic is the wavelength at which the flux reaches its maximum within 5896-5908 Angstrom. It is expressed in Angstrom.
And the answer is 5907.22 Angstrom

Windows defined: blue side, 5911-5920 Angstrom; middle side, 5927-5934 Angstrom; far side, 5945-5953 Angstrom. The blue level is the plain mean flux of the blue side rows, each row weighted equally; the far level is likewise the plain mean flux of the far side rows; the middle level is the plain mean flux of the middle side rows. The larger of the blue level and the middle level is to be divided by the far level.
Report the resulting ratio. 1.06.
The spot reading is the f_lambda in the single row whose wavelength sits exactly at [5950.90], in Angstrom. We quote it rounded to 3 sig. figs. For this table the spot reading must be 15.2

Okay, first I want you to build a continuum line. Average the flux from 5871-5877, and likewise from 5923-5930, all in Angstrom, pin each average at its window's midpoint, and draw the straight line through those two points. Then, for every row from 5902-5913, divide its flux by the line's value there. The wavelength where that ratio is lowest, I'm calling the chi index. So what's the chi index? 5903.14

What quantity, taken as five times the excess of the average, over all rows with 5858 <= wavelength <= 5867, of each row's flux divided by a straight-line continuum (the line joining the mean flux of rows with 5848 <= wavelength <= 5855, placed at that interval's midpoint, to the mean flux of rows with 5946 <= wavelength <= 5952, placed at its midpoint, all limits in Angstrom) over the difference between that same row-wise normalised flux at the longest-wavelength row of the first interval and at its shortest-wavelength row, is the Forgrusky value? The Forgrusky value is 5.0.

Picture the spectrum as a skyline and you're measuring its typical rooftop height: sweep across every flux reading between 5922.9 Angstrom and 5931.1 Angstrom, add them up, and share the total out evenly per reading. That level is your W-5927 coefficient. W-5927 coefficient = 15.8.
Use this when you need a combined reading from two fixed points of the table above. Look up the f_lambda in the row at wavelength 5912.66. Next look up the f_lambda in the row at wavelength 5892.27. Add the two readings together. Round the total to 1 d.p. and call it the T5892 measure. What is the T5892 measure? 27.9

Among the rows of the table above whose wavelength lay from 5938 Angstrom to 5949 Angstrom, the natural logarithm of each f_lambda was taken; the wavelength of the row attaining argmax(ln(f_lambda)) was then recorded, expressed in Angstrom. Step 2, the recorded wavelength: 5938.58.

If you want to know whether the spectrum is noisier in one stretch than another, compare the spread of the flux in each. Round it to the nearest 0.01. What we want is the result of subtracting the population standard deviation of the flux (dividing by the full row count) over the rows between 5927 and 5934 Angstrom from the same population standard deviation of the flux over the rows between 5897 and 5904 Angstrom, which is 0.24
